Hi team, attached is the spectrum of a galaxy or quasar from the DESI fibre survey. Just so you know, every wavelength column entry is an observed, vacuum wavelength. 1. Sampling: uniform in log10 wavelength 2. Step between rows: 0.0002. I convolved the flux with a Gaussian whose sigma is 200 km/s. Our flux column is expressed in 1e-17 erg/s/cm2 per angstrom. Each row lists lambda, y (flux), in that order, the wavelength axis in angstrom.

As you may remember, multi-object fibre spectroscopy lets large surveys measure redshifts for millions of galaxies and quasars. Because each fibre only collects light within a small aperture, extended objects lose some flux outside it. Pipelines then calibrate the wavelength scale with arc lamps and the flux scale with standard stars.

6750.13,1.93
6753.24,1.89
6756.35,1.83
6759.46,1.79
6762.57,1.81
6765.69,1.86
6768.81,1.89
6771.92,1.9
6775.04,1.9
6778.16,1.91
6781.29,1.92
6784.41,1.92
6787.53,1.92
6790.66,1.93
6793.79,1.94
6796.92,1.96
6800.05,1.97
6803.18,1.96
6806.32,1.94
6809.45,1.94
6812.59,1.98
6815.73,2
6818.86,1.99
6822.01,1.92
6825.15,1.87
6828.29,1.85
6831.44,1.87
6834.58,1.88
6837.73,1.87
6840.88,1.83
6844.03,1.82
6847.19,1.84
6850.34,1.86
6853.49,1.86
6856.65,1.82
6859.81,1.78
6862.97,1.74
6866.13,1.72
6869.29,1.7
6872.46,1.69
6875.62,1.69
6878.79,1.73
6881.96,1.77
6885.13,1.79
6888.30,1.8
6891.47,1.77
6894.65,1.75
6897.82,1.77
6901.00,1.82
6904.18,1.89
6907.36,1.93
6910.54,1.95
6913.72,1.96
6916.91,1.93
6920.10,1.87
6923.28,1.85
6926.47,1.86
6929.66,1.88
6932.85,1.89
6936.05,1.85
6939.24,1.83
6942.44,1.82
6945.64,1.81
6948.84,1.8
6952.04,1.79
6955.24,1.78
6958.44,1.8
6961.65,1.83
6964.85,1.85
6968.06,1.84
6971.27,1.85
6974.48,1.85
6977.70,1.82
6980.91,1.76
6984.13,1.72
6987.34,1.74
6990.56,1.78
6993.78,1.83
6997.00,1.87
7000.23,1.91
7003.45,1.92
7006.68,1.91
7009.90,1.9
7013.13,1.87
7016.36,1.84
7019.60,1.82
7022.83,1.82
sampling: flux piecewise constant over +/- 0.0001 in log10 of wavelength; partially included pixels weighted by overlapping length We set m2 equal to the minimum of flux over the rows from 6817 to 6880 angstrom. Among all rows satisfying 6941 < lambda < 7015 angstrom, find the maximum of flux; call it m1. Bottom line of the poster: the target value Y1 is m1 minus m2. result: 0.23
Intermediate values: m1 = 1.92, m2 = 1.69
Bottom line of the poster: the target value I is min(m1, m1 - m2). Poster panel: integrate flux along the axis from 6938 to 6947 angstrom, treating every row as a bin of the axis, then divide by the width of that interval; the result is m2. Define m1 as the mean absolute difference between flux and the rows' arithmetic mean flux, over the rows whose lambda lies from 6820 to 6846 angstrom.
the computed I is -1.80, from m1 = 0.023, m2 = 1.82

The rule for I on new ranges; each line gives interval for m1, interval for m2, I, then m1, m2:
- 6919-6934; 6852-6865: -1.78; 0.012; 1.80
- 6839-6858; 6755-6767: -1.81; 0.015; 1.82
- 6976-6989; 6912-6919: -1.91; 0.030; 1.94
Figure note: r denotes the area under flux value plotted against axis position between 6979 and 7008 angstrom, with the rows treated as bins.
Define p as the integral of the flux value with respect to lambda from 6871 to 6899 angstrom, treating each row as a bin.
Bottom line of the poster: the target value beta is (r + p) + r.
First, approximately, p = 49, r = 52.9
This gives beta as 154.9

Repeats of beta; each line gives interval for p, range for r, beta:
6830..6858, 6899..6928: 161.6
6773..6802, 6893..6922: 164.7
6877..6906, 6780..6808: 160.5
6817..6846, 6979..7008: 160.4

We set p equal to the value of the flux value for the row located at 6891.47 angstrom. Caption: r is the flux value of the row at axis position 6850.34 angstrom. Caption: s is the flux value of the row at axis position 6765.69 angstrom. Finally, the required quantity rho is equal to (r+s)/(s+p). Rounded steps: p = 1.77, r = 1.86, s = 1.86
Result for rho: 1.02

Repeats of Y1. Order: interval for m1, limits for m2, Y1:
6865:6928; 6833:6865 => 0.22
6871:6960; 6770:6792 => 0.06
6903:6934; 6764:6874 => 0.27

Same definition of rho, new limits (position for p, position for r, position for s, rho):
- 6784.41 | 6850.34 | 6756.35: 0.98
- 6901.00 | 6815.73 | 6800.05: 1.05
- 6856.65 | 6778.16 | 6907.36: 1.02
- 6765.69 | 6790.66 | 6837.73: 1.02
